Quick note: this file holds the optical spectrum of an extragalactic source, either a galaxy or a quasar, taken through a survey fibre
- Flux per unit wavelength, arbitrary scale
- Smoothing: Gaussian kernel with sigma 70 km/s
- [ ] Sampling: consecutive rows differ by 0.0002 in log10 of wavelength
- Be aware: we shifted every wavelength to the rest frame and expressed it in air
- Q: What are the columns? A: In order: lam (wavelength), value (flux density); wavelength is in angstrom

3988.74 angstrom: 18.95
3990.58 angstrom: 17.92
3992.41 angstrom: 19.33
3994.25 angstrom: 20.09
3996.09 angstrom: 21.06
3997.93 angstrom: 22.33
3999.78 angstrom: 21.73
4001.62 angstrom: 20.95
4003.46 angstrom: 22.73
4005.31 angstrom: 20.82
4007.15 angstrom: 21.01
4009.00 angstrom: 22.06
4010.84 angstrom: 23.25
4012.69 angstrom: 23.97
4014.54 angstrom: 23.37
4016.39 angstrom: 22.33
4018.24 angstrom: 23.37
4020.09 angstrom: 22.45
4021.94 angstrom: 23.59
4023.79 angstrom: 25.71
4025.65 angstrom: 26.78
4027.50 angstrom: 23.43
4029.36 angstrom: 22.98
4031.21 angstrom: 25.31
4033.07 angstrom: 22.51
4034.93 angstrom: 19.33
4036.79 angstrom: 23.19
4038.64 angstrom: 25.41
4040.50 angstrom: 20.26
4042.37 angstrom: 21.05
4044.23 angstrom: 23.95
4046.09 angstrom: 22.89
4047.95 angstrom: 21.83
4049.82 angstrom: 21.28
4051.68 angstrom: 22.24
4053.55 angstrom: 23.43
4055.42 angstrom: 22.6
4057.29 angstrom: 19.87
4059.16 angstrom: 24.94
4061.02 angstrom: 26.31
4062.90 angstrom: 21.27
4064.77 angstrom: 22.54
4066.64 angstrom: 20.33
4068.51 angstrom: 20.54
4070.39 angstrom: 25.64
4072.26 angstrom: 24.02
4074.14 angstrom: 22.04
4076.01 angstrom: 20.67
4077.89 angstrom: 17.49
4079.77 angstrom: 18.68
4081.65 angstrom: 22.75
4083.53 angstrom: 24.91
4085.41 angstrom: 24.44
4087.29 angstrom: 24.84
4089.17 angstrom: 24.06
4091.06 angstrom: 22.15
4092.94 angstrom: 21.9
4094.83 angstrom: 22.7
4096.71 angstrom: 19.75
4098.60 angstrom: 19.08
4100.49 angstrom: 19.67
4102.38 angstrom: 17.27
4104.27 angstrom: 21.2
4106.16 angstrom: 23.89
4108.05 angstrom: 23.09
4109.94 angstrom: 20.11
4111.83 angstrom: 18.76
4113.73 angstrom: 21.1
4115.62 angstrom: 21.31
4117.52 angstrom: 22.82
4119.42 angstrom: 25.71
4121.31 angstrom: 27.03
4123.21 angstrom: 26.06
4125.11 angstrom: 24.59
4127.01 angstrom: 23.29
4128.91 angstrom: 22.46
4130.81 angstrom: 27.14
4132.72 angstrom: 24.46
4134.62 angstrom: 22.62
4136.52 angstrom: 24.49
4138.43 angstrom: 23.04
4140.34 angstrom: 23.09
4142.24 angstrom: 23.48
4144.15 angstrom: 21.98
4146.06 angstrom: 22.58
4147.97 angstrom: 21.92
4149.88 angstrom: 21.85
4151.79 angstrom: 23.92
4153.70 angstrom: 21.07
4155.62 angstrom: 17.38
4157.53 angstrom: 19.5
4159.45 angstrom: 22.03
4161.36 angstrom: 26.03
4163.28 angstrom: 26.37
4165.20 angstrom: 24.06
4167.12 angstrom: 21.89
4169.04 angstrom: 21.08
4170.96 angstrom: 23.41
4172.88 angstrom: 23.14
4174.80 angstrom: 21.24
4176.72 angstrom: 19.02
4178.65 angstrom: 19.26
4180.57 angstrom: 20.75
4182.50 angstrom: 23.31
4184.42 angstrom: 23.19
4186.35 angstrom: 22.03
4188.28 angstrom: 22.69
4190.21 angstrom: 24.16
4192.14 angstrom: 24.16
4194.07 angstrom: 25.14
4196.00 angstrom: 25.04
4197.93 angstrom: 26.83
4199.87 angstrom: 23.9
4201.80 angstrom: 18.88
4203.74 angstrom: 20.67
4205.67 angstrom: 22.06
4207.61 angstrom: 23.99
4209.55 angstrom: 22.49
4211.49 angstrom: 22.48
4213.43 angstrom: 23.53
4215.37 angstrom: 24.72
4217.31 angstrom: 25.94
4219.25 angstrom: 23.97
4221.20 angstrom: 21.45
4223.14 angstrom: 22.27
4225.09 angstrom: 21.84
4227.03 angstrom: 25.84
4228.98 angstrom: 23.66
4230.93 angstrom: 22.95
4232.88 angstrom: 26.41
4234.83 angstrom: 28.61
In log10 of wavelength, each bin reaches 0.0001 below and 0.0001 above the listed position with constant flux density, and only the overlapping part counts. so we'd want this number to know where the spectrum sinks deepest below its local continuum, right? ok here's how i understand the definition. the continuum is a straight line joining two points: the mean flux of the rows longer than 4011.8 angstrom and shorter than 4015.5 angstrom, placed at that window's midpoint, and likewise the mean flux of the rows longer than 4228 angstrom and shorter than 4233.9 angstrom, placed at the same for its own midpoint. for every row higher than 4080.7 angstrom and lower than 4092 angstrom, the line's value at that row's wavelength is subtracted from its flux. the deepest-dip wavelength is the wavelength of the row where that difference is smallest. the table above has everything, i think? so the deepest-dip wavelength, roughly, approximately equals 4091.06 angstrom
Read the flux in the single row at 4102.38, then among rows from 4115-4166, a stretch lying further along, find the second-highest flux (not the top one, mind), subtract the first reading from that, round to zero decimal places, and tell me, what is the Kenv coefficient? 10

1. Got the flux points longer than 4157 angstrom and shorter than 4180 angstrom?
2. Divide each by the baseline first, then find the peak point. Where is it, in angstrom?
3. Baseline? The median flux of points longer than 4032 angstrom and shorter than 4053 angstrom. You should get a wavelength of 4163.28 angstrom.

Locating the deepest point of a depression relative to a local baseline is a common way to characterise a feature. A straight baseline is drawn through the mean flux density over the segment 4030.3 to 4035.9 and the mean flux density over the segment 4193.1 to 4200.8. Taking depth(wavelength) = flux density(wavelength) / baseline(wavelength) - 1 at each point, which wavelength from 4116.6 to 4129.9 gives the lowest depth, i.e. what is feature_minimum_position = 4128.91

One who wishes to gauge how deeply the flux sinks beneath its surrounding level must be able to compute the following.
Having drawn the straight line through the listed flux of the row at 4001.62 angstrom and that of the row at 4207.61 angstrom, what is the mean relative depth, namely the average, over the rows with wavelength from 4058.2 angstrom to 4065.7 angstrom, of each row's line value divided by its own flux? 0.93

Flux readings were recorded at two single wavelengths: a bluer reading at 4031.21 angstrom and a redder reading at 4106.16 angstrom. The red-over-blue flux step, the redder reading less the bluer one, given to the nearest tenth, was -1.4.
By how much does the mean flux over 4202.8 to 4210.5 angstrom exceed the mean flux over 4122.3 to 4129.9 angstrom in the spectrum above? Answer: -1.8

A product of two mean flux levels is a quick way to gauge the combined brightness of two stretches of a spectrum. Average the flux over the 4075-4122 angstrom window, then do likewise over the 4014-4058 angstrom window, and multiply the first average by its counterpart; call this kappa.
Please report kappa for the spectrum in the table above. 499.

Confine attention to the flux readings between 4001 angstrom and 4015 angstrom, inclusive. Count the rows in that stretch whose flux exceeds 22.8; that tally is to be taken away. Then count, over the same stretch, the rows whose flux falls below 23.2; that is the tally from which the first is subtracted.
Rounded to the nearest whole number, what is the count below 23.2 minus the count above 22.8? 2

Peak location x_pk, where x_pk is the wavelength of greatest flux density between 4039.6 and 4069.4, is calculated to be 4061.02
